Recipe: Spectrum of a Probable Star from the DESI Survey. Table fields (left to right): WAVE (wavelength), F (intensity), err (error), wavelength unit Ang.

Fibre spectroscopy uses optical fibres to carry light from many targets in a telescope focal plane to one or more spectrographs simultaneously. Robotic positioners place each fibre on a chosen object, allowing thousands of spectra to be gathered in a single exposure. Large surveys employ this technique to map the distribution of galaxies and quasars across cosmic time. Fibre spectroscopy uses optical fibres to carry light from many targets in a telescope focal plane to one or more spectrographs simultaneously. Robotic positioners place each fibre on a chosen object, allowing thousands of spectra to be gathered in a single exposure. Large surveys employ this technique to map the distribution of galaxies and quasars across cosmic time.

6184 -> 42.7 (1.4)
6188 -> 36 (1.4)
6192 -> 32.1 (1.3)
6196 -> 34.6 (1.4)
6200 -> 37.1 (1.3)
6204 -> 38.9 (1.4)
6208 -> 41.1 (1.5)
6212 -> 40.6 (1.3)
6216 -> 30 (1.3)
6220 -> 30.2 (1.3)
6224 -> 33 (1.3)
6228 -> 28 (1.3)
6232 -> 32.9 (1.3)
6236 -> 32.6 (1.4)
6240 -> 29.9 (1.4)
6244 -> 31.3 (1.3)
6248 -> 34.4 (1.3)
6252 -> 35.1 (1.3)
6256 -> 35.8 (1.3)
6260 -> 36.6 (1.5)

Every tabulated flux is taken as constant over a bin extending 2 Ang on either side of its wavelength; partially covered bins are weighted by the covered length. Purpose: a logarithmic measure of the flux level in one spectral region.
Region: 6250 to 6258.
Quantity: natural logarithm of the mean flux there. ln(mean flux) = 3.57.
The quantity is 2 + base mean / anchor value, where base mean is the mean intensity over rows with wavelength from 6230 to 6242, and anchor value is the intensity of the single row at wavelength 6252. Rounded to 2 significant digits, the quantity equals 2.9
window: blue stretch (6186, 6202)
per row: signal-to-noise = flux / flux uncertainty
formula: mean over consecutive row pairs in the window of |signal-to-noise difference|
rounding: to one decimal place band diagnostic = 1.6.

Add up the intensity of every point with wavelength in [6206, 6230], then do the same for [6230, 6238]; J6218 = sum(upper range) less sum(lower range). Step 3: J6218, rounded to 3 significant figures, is -137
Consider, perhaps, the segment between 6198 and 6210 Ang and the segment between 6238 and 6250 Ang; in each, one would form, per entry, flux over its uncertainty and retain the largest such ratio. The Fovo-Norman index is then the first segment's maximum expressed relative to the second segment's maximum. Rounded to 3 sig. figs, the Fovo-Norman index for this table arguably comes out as 1.08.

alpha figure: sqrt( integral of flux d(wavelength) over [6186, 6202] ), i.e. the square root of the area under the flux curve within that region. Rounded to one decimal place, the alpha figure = 23.6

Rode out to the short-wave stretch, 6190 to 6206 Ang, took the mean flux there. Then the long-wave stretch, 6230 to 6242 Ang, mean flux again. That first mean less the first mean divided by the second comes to 35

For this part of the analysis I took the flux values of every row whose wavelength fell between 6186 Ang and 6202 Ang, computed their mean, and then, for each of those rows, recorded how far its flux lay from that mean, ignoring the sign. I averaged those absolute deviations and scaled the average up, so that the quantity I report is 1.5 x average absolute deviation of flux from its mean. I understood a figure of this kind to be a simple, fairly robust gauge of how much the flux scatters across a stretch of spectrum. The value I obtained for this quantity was 2.40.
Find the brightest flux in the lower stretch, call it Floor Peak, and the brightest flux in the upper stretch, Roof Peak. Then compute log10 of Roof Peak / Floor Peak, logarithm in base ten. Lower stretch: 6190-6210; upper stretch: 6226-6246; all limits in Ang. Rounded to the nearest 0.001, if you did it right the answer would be -0.097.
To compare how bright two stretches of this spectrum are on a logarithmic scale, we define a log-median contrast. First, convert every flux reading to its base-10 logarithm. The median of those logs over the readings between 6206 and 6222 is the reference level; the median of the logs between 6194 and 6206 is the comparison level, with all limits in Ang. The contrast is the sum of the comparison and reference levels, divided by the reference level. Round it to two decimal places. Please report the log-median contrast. 2.02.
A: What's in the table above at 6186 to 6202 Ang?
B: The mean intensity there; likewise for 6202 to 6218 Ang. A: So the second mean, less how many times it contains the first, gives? 36.6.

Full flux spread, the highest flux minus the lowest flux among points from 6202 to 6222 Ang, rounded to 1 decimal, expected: 11.1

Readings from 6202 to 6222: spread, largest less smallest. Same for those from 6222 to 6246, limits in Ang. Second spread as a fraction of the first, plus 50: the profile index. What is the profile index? 50.5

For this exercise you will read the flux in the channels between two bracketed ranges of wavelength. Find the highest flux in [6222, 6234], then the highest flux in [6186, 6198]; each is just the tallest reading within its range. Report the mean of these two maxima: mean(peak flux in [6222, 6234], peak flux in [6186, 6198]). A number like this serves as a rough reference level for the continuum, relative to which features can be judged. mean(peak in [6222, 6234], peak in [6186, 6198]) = 34.5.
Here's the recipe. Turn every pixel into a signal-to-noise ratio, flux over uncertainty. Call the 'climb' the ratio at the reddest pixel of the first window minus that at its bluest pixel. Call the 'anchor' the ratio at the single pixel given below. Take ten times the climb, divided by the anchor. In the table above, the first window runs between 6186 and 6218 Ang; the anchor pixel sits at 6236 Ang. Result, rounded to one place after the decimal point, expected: -1.1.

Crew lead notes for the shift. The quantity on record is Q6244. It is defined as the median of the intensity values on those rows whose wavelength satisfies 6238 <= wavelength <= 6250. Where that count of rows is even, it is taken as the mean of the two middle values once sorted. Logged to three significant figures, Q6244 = 31.3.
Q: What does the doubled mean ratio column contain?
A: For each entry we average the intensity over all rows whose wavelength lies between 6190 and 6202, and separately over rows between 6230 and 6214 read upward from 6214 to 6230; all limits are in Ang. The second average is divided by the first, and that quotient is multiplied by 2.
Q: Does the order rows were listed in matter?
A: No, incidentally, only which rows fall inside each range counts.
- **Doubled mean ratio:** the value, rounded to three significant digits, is 1.75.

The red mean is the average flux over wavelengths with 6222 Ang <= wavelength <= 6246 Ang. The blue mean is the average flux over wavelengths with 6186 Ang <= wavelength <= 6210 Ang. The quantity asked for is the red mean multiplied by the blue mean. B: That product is 1146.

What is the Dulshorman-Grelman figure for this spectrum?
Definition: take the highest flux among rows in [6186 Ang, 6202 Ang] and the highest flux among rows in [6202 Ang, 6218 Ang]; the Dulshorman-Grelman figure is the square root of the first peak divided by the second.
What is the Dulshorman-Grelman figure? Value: 0.95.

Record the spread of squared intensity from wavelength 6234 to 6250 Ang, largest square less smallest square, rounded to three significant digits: 289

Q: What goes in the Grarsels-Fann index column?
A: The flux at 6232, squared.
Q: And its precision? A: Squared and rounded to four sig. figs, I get 1082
